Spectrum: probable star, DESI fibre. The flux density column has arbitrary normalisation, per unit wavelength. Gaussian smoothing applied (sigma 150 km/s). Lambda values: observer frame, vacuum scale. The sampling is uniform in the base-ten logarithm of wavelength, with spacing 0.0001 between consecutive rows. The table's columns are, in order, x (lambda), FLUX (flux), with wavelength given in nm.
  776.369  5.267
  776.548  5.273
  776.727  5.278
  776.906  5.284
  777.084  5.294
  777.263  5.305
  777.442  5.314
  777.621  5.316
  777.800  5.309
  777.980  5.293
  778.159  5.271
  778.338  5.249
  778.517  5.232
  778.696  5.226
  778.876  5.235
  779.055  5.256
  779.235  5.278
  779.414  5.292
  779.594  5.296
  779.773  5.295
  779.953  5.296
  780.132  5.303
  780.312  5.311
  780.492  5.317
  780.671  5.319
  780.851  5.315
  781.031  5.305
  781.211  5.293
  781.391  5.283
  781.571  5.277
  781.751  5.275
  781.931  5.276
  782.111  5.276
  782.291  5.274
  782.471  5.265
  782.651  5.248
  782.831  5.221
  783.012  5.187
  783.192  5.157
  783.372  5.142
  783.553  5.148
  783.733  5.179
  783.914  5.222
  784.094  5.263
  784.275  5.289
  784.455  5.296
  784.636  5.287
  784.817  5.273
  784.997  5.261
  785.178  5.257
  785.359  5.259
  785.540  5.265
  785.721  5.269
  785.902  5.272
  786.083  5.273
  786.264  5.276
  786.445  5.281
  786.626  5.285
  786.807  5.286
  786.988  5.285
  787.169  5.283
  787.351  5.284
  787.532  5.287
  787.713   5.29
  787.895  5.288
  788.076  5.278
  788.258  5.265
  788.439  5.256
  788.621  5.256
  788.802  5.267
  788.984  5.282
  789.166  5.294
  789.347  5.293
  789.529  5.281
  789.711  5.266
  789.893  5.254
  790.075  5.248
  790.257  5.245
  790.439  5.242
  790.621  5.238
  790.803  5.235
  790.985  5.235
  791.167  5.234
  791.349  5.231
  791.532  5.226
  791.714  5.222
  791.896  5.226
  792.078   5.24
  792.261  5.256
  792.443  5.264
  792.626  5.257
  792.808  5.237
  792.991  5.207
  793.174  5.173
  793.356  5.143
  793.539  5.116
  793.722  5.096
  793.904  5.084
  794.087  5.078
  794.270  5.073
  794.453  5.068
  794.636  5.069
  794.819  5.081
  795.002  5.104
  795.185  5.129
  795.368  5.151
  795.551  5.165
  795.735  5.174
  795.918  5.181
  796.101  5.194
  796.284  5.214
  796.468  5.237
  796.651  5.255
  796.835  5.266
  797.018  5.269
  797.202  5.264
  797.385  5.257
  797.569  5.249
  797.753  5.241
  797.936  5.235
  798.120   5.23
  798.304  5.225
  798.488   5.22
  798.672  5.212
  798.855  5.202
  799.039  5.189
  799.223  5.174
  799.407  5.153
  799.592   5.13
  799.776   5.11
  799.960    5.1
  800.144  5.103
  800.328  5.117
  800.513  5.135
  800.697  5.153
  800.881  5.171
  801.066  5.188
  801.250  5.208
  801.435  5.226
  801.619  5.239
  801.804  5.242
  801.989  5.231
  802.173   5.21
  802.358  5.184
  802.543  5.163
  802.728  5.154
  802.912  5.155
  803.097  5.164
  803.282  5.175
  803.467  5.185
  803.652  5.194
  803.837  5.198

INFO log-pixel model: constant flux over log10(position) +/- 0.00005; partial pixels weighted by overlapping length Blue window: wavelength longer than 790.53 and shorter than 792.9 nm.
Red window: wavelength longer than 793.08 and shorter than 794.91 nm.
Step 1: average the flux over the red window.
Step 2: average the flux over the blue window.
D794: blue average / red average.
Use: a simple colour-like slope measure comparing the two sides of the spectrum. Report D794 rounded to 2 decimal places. 1.03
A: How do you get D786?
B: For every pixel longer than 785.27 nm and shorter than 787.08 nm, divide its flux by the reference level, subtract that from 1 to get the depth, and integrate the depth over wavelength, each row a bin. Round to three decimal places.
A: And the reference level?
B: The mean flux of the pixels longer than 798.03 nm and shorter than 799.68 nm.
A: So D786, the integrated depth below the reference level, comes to -0.029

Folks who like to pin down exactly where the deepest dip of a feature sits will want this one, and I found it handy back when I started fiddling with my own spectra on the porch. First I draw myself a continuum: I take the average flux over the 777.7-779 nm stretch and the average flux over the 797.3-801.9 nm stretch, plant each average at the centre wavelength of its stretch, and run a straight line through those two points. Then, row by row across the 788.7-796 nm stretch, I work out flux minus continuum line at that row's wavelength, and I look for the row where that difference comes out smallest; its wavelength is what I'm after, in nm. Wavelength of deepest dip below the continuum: 794.453 nm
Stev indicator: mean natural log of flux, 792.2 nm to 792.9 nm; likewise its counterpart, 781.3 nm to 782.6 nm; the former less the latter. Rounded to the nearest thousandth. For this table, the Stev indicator -0.004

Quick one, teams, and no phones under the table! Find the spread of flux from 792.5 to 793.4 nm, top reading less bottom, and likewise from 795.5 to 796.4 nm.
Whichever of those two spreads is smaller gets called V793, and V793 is 0.05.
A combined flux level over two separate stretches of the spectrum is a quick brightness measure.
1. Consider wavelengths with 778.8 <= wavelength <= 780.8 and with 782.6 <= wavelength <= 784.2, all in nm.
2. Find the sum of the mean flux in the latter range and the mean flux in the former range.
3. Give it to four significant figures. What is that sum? 10.49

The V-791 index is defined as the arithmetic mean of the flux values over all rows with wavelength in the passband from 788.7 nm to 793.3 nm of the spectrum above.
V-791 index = 5.25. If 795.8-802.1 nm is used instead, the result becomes 5.20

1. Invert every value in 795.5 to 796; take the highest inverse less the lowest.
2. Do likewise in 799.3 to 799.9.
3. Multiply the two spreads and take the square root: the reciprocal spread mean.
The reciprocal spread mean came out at 0.0010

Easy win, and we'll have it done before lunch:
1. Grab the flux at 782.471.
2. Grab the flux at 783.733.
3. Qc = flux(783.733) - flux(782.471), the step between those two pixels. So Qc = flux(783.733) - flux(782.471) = -0.086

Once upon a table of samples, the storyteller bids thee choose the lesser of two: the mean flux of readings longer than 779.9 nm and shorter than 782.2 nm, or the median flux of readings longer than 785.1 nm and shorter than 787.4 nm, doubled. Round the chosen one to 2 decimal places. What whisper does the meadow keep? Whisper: 5.30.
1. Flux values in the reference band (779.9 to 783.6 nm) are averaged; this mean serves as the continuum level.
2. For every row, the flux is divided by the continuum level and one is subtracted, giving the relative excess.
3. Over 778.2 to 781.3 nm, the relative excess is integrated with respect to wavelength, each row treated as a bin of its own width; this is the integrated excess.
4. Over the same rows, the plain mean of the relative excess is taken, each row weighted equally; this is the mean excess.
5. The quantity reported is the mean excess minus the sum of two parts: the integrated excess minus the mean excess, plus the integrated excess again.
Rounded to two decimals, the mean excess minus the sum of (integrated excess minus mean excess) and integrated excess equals -0.02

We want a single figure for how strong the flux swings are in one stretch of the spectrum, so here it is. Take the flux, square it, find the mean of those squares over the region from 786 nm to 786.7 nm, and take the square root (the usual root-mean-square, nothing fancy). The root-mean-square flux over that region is 5.28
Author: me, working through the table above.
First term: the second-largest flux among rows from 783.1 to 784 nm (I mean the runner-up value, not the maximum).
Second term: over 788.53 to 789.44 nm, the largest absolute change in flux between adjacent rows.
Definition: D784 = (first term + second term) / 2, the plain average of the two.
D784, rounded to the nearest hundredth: 2.60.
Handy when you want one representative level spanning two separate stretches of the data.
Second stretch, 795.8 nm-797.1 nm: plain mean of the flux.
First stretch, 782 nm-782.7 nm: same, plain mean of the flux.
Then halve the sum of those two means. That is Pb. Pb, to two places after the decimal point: 5.25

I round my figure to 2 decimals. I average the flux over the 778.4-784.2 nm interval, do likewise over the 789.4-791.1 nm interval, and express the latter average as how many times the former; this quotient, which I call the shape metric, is 1.00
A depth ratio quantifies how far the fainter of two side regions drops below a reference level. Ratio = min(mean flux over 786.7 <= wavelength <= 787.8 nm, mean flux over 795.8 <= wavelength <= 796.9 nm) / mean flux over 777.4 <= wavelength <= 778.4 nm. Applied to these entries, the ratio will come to 0.987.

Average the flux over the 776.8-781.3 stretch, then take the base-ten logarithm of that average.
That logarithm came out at 0.7233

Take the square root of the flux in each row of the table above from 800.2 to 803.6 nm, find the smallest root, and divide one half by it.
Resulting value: 0.221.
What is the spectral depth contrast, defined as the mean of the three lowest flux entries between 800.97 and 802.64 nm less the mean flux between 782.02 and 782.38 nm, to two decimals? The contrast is -0.10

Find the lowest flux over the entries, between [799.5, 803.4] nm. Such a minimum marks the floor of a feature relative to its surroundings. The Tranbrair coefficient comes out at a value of 5.1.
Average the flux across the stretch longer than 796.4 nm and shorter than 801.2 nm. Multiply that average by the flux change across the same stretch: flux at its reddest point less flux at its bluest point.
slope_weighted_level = -0.25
